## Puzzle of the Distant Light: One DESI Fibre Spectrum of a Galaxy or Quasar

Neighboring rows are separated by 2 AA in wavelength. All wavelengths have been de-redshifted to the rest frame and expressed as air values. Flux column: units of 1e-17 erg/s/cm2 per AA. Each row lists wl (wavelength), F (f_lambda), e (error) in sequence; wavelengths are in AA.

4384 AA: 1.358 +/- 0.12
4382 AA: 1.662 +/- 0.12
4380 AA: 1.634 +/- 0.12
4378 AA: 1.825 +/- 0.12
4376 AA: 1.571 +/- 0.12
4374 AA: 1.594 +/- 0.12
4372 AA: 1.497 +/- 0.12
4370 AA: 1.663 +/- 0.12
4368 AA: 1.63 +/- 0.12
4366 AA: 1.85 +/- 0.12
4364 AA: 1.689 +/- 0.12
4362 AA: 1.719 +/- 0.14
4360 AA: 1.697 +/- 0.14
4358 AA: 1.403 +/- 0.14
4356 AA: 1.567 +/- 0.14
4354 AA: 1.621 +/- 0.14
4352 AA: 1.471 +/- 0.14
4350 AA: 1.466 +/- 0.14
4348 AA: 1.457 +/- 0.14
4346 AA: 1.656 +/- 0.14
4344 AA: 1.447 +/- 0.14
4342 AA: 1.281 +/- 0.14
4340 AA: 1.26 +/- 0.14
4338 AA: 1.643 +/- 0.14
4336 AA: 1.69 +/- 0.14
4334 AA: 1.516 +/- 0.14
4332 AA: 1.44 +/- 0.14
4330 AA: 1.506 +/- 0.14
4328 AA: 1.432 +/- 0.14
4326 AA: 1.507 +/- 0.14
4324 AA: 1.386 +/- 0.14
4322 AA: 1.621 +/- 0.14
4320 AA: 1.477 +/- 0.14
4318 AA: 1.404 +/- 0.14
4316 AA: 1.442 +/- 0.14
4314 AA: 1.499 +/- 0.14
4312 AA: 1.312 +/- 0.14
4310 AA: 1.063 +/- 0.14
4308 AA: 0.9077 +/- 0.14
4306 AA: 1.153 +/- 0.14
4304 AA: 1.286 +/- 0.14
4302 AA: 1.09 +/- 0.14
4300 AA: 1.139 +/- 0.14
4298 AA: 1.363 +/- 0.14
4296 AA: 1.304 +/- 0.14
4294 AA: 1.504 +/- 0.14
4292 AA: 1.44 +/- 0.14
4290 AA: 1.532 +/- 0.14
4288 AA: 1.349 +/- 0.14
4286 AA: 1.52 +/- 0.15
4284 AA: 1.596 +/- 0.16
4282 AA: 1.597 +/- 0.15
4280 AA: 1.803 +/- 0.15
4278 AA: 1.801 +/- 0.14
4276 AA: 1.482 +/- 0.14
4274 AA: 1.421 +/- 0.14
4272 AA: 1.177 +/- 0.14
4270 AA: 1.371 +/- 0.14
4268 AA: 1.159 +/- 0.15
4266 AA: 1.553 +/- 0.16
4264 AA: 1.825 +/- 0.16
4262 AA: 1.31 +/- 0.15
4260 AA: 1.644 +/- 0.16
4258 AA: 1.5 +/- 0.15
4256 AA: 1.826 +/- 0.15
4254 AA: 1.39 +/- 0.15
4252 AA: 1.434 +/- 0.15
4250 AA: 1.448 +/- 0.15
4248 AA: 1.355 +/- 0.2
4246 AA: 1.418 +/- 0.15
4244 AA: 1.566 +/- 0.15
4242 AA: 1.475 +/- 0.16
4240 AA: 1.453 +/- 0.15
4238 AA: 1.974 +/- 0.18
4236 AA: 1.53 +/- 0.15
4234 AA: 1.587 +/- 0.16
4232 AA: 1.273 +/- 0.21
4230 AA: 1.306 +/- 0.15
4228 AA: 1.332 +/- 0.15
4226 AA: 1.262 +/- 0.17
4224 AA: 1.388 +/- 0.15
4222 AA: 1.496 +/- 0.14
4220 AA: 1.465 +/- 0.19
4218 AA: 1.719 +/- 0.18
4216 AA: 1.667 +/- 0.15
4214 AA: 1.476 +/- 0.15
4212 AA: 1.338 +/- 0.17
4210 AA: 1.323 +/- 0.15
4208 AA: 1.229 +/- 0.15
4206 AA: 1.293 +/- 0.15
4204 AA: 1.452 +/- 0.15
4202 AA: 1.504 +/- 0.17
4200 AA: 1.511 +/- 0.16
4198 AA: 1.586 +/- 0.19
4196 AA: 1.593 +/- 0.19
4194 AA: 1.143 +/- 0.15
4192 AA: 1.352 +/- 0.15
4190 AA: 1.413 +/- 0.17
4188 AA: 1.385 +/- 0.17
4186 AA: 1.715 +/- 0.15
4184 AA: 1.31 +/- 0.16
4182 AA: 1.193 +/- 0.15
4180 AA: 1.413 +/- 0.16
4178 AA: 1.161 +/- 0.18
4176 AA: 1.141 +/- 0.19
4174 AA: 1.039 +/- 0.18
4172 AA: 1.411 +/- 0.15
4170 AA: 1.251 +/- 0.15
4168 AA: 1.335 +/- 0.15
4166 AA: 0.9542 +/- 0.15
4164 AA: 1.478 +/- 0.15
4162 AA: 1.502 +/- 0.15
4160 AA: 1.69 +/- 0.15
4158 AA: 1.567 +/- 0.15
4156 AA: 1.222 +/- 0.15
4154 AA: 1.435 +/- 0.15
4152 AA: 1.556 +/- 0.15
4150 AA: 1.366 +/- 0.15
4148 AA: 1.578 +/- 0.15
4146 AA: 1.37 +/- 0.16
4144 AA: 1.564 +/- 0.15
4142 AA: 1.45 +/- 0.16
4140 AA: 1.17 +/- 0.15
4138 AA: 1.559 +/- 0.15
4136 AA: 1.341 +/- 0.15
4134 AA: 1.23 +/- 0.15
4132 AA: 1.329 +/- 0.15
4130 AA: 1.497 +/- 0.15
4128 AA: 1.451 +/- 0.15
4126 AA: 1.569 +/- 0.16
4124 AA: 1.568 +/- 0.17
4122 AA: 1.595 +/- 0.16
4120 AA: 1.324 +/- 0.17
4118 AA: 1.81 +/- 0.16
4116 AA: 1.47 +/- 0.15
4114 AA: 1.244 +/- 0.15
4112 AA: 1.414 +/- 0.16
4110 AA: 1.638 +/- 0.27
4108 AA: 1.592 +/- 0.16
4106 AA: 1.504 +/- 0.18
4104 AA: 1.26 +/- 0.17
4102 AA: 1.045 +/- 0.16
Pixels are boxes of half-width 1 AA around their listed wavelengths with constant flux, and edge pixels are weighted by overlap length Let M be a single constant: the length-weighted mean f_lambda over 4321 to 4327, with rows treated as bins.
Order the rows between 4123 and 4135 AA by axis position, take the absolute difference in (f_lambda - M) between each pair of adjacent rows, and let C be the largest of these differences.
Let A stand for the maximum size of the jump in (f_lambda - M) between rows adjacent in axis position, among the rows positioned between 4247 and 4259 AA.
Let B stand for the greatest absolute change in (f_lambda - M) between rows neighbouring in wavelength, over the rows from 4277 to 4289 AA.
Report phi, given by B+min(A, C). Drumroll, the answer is 0.374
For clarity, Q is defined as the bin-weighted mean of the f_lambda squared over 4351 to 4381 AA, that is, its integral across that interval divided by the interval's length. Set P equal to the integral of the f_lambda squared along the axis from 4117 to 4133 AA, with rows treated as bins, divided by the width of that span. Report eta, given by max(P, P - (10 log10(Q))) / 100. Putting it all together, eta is 0.0233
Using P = 2.33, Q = 2.7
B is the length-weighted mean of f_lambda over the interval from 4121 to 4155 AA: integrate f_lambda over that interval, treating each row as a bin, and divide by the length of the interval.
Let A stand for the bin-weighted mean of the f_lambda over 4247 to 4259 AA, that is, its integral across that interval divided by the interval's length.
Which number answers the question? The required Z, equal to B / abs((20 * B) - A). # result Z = 0.0527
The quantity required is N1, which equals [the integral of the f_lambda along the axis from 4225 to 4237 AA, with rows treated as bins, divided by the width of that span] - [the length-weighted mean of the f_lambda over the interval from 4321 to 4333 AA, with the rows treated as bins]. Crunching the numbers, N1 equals -0.1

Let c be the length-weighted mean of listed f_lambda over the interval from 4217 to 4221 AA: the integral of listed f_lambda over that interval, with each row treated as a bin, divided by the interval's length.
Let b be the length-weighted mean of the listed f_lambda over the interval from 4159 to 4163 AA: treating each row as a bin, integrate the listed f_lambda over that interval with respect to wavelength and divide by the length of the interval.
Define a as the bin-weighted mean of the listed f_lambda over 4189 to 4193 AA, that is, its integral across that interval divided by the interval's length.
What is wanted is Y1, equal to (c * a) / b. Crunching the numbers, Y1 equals 1.38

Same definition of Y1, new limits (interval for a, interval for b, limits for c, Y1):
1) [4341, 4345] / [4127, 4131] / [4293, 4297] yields 1.30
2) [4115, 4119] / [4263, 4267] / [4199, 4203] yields 1.46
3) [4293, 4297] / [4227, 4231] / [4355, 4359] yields 1.58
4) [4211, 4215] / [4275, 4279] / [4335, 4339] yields 1.43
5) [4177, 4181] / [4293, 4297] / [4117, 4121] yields 1.44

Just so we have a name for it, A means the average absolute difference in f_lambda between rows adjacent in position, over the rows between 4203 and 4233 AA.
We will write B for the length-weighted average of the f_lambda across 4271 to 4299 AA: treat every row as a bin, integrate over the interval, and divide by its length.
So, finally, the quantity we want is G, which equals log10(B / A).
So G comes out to 1.19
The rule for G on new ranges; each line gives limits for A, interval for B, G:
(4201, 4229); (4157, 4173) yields 1.13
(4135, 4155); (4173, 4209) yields 0.80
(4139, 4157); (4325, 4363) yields 0.90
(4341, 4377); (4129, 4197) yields 1.07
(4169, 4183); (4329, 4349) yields 0.90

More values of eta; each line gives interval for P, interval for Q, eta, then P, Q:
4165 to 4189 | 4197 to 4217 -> 0.0166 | 1.66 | 2.1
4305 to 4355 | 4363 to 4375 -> 0.0207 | 2.07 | 2.7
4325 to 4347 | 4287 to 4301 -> 0.0223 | 2.23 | 1.9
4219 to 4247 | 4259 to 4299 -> 0.0218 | 2.18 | 2.2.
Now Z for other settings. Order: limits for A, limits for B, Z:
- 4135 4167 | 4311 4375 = 0.0524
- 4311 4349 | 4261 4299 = 0.0526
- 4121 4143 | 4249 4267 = 0.0524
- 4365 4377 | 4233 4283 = 0.0528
